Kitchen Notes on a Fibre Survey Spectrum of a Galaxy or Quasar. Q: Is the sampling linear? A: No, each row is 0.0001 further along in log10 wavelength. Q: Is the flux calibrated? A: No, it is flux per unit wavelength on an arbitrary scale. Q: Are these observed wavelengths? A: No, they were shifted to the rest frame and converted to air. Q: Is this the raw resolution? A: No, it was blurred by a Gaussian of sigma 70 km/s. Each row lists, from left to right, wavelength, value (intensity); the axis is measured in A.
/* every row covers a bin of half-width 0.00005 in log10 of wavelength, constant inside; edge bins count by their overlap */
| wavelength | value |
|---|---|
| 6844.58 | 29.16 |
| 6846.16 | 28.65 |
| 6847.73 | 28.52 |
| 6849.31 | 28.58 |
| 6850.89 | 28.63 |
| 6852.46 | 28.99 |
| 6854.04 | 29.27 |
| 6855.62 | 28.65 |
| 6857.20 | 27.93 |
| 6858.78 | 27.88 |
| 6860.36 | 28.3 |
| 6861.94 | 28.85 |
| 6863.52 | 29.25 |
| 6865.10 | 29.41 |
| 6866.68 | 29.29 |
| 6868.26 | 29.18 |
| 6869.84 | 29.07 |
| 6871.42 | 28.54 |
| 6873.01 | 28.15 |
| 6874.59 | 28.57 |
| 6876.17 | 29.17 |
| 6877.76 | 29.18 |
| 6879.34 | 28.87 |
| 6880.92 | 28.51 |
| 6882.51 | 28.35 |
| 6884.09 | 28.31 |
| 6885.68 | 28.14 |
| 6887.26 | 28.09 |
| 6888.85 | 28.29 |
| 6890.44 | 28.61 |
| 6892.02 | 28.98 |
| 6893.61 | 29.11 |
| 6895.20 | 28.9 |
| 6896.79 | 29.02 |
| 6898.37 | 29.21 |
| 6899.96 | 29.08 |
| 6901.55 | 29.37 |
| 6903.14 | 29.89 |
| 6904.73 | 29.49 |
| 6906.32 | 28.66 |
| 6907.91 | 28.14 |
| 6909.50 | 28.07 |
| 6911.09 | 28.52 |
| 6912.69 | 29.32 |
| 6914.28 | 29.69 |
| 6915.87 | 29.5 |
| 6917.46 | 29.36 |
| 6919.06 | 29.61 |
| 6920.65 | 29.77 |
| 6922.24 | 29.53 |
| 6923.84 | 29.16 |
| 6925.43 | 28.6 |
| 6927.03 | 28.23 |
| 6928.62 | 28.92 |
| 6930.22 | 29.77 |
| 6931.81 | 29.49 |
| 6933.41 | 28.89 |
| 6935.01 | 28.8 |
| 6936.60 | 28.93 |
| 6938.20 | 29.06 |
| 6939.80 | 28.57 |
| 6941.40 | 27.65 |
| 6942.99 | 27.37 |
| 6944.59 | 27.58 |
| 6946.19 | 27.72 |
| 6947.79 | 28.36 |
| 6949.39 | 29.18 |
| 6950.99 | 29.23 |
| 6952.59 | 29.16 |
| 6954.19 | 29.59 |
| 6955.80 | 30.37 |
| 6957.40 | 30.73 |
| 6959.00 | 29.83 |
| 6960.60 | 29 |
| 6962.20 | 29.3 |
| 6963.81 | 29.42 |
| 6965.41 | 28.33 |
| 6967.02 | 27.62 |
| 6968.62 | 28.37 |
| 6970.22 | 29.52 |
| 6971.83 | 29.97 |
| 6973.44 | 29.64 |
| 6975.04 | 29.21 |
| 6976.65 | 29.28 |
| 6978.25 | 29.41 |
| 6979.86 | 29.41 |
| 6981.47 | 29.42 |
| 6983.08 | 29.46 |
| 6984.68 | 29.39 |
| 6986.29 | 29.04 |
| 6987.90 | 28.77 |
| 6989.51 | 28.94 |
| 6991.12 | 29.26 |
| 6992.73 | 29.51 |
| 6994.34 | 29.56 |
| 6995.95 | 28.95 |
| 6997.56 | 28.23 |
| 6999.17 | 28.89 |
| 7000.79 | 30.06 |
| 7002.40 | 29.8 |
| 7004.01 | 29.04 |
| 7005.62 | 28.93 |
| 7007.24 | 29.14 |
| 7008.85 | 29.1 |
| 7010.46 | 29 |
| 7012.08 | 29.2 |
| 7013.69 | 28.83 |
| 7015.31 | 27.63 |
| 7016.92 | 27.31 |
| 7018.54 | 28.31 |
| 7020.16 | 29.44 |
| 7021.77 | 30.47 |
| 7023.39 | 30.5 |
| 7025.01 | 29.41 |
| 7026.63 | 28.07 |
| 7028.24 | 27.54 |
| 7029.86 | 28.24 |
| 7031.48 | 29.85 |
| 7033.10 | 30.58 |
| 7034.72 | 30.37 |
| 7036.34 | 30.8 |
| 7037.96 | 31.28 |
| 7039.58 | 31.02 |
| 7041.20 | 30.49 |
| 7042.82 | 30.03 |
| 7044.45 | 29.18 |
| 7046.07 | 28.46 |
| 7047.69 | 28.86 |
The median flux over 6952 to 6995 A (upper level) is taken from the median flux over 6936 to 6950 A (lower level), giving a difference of -1.05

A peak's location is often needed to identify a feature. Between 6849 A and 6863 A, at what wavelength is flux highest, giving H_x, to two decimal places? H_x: 6854.04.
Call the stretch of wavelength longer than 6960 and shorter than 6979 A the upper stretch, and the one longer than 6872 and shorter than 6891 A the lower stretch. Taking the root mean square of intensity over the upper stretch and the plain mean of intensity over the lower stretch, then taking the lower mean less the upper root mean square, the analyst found -0.6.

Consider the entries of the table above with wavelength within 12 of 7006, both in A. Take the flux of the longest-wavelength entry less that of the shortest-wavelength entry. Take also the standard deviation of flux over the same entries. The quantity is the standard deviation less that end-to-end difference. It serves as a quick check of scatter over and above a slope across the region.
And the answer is 3.0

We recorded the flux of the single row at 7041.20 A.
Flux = 30.49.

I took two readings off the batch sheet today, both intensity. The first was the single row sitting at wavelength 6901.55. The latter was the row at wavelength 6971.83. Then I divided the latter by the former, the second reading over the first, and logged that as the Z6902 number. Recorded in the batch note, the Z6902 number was 1.02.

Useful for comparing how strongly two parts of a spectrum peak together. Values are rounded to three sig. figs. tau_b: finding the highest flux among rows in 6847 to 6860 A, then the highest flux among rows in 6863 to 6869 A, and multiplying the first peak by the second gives 861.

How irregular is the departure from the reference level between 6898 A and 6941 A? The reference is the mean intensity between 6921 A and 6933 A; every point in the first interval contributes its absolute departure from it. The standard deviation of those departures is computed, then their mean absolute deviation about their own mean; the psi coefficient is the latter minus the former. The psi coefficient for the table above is -0.05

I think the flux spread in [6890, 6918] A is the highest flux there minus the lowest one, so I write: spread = 1.8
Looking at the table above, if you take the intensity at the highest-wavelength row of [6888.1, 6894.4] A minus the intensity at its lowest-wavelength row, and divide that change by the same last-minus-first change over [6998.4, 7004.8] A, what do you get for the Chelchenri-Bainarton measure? 5.5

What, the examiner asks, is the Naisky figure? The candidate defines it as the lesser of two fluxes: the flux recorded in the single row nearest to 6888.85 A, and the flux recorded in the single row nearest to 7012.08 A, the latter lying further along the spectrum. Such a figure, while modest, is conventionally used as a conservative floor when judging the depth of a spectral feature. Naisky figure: 28.3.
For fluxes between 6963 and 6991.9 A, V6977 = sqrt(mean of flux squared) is 29.1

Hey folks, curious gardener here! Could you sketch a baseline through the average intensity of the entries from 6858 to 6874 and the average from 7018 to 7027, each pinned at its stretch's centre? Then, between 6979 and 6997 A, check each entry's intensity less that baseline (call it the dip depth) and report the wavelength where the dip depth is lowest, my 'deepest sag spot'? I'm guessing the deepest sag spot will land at 6987.90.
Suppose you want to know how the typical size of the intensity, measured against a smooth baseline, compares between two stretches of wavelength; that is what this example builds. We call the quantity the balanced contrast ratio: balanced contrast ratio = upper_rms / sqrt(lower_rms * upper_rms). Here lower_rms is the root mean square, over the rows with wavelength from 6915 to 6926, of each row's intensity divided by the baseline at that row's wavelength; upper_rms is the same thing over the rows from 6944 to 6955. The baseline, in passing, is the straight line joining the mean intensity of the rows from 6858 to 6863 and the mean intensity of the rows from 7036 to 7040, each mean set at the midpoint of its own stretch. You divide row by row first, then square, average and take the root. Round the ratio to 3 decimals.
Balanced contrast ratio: 0.981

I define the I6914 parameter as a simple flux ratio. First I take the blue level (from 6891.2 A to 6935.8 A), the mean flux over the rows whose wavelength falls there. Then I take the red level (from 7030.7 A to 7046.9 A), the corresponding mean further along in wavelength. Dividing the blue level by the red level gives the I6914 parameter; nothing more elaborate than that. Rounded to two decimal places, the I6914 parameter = 0.96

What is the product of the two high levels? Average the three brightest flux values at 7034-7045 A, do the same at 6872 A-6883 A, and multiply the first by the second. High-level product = 902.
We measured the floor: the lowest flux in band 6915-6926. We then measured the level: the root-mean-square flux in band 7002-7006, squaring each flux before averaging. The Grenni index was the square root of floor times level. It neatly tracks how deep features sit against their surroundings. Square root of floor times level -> 28.9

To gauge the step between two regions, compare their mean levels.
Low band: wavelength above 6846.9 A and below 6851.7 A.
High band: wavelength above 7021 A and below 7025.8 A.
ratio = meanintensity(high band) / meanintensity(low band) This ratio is 1.05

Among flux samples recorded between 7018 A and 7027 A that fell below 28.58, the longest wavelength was 7026.63 A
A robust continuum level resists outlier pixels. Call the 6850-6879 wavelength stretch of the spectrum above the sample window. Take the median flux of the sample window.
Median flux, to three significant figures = 28.9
